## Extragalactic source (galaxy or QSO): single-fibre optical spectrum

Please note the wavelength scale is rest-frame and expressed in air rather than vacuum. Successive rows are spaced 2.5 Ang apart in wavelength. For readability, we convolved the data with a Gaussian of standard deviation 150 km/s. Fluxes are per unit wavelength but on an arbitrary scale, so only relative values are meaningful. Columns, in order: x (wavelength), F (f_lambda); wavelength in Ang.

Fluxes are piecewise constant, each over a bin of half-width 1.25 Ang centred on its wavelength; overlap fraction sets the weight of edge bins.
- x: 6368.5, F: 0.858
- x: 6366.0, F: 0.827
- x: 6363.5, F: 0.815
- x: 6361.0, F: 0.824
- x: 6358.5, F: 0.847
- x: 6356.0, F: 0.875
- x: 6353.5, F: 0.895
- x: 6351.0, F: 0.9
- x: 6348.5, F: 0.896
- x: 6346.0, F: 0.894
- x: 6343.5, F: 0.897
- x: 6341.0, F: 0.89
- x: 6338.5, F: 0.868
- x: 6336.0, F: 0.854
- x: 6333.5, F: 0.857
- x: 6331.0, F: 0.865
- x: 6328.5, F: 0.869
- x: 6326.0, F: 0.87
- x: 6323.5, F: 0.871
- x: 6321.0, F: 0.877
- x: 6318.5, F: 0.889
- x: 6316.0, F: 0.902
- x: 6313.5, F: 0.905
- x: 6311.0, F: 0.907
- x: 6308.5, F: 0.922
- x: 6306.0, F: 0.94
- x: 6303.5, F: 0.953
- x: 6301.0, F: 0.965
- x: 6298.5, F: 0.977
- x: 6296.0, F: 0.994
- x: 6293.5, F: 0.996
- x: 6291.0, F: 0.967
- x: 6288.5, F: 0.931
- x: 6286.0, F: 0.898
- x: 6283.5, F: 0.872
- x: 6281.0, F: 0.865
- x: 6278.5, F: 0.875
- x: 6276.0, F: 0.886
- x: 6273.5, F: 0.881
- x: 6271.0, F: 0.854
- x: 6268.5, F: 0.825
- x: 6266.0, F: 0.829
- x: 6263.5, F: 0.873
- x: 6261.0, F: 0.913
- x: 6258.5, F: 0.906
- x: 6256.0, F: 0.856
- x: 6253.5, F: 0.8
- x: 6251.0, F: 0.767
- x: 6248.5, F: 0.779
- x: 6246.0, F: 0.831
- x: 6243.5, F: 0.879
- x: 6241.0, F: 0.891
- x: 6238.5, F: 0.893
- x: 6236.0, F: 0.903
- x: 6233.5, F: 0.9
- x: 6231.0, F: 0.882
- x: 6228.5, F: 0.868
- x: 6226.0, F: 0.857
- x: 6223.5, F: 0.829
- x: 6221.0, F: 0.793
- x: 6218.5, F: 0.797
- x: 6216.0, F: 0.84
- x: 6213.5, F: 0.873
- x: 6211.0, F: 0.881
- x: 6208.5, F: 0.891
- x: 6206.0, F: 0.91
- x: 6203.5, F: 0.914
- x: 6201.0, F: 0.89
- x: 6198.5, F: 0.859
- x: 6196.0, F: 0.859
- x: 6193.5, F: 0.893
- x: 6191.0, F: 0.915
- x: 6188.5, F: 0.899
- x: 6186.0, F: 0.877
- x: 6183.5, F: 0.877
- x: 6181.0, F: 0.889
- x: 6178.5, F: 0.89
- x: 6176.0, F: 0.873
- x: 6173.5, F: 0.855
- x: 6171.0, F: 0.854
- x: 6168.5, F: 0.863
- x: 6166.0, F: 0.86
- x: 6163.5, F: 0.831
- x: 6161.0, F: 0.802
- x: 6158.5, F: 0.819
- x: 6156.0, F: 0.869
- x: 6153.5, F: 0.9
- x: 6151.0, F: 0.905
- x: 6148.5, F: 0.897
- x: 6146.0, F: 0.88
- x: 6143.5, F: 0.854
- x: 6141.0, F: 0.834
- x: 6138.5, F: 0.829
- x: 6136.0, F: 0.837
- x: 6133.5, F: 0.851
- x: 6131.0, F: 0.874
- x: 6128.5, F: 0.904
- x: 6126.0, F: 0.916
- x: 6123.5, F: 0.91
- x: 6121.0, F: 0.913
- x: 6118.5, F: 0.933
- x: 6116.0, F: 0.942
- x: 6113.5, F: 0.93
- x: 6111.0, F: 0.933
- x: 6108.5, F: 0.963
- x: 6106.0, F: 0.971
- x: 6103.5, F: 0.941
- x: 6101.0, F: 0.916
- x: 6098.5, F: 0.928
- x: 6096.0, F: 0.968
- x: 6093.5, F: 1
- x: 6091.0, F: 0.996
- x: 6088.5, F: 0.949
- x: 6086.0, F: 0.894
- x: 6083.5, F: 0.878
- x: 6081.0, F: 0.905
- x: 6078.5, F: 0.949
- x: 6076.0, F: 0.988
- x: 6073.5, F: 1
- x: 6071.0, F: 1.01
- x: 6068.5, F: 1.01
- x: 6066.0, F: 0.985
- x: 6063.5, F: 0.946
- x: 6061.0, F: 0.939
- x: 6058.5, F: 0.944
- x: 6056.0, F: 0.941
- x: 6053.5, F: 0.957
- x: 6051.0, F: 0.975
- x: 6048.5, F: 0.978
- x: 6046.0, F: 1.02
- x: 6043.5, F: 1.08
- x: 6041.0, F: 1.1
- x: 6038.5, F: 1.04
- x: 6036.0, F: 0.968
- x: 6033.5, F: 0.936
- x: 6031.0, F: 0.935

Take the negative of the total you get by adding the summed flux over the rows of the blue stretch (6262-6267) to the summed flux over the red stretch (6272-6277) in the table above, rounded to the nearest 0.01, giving -3.47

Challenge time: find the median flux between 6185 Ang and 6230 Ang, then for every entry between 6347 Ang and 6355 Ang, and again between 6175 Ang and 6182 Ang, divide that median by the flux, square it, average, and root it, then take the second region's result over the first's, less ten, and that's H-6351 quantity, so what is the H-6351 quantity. -8.99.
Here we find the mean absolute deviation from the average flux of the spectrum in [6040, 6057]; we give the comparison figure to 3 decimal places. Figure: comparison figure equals 0.051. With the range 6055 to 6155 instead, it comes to 0.039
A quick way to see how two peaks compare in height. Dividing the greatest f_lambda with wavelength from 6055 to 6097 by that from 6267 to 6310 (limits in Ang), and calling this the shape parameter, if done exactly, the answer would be 1.01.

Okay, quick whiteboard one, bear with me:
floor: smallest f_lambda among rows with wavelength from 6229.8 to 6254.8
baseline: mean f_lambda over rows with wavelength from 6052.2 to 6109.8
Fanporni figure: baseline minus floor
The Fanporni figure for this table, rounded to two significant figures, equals 0.19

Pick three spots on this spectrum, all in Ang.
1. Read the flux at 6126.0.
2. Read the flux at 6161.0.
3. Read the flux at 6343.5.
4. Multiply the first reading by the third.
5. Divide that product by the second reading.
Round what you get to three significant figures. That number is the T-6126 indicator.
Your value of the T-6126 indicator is 1.02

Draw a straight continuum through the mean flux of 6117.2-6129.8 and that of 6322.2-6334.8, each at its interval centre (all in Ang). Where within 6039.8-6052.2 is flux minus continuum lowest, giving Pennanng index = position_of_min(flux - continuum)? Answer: 6051.0 Ang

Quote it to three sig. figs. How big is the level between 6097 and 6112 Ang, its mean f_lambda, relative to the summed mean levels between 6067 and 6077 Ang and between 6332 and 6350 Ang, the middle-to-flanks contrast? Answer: 0.501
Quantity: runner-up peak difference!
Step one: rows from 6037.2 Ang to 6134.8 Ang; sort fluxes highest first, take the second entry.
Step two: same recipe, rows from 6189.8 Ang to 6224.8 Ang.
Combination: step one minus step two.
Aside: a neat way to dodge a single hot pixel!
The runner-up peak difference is 0.17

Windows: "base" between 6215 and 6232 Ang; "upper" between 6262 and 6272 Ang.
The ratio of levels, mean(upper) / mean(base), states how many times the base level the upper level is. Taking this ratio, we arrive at 1.01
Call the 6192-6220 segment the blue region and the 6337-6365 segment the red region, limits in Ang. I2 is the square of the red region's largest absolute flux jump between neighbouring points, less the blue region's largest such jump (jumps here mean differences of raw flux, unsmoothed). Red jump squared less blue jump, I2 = -0.042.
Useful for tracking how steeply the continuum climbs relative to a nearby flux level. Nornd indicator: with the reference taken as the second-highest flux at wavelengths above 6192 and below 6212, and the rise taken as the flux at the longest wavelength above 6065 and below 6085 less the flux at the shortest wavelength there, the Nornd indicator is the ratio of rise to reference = -0.12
